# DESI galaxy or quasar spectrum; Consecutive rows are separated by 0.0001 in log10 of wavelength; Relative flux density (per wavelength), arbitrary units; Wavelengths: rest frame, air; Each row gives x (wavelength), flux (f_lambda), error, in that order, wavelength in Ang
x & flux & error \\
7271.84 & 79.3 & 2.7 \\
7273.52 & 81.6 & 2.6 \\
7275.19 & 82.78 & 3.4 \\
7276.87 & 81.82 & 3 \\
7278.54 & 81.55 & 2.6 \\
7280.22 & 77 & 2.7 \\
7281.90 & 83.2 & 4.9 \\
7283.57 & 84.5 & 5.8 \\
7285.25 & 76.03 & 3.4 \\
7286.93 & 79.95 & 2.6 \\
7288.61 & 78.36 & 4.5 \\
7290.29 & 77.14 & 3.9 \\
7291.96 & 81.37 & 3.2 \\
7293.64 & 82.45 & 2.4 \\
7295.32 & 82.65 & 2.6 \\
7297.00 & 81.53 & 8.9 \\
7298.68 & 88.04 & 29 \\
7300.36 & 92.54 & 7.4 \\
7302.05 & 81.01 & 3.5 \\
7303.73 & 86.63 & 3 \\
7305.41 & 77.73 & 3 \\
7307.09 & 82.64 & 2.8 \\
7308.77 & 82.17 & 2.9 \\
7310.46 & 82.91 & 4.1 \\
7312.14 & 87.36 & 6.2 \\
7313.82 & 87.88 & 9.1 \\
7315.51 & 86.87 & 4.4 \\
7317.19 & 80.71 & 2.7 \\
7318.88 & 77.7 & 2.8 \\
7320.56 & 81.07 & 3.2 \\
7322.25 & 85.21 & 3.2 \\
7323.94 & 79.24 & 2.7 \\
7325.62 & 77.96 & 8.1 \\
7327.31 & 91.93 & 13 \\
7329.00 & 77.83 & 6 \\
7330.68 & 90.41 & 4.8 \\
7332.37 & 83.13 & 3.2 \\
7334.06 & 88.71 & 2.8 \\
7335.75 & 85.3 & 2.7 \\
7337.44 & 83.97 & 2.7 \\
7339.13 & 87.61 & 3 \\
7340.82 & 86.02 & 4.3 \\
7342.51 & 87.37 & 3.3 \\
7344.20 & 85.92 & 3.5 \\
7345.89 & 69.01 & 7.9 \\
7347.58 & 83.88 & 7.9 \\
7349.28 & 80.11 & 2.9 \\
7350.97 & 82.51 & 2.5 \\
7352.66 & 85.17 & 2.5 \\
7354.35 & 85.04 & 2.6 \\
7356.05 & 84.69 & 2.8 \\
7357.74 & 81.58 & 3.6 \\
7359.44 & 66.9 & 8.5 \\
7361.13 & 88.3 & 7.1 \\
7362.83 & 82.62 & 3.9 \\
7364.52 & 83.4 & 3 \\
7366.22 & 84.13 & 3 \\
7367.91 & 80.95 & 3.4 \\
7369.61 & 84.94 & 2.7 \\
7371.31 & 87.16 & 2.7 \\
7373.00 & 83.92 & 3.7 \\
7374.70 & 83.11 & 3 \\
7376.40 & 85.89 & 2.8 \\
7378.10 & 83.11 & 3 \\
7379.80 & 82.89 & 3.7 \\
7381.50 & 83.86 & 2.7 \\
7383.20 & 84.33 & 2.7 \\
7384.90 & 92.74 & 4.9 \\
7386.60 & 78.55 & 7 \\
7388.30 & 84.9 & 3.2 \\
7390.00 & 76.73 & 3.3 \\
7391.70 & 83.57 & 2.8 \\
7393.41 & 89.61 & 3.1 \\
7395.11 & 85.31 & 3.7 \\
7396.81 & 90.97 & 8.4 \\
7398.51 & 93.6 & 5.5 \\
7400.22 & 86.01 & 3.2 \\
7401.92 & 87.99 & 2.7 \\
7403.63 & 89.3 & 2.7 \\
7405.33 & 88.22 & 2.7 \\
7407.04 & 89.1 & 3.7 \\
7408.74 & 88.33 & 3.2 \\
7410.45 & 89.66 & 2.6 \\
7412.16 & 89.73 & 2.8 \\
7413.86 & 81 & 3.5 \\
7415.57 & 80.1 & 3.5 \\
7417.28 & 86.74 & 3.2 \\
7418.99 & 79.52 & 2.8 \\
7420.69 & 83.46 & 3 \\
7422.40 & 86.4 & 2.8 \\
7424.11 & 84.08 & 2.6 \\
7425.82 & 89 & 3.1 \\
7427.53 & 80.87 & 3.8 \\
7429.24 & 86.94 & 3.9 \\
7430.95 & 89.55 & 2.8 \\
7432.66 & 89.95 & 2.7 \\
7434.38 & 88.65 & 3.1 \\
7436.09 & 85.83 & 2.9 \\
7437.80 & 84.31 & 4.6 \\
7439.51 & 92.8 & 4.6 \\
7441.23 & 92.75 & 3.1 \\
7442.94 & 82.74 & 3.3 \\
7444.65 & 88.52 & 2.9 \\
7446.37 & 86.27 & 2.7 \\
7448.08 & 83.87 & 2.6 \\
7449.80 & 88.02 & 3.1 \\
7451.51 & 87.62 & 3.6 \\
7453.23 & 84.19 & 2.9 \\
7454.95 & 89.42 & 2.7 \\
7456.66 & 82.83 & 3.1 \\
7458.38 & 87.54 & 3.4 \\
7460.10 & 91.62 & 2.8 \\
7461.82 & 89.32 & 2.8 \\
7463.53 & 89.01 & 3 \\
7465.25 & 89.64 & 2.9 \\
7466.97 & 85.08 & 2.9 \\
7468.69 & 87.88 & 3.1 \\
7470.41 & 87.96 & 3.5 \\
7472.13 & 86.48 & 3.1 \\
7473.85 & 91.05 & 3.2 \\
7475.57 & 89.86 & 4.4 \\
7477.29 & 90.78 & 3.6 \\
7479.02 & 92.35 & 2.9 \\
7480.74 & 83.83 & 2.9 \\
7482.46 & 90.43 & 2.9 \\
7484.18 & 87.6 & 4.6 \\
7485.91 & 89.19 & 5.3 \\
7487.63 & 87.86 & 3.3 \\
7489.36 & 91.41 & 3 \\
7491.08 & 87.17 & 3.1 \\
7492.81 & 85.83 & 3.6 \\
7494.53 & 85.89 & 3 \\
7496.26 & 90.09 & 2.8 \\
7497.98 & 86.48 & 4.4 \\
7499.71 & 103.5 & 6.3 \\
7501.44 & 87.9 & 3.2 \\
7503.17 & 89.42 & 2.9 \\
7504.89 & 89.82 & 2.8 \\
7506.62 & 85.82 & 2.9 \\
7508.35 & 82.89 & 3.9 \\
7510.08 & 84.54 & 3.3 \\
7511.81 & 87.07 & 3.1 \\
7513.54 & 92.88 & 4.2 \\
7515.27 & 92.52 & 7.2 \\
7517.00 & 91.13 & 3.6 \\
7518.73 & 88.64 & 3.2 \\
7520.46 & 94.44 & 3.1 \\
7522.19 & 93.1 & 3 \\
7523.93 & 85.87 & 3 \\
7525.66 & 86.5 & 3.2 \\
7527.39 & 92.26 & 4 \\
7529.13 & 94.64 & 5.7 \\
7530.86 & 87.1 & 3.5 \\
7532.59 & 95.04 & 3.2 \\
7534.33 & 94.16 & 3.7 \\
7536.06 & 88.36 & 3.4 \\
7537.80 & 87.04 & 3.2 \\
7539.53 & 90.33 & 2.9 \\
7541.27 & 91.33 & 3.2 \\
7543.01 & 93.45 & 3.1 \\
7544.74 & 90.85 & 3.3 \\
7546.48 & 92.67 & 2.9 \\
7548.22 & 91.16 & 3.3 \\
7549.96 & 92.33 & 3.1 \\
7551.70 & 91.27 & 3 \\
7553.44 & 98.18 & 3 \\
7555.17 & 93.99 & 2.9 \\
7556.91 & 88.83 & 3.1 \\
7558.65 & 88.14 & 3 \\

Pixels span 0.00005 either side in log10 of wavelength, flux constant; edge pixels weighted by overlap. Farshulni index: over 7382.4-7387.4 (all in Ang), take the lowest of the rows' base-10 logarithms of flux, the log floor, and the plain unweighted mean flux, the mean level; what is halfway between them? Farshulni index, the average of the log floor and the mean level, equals 43.6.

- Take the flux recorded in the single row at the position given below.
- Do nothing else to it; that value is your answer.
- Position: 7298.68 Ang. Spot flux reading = 88.04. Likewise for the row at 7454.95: 89.42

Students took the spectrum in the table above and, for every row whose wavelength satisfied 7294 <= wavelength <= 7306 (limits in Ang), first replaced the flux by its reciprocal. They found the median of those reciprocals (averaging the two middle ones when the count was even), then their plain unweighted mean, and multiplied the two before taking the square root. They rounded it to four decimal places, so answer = 0.0120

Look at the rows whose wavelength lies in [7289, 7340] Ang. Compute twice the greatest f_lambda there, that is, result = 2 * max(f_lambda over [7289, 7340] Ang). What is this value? 185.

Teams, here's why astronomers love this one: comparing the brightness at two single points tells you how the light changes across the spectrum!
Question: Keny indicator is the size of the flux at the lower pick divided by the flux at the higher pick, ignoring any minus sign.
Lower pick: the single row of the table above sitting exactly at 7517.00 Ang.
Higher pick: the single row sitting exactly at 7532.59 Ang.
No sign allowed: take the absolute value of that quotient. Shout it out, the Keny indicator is 0.96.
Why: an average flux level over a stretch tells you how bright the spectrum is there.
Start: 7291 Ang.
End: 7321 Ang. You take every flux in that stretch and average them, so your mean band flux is 84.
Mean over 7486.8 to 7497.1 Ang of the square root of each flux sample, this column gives 9.38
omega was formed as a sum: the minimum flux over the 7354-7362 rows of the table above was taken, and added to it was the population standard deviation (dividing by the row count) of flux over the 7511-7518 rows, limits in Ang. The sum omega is 69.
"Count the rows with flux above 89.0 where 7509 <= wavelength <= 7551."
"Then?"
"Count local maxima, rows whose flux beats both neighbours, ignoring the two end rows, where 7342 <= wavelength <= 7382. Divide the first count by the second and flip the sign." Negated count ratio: -2.67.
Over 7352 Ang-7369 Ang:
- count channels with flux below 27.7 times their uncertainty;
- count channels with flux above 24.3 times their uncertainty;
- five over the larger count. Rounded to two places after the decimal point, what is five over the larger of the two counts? 1.00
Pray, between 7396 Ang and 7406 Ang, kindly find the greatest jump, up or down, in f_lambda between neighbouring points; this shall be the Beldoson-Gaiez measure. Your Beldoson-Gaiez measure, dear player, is 7.6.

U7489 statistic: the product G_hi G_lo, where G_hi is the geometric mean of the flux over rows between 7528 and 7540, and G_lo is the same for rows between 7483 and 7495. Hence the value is 7983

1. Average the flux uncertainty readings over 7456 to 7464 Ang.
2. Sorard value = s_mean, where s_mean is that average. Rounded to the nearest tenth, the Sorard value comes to 3.0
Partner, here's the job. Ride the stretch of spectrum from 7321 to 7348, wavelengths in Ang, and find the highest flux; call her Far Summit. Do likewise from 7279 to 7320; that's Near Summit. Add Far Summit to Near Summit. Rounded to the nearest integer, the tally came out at 184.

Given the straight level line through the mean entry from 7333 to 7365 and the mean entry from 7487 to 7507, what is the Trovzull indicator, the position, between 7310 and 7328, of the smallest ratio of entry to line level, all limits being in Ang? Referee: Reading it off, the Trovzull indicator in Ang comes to 7325.62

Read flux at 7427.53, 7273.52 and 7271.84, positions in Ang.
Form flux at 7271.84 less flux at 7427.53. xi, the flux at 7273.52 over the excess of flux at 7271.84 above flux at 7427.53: -52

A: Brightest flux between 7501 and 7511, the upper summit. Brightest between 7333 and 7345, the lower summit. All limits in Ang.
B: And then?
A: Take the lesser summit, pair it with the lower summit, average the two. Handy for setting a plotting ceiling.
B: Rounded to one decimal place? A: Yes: 88.7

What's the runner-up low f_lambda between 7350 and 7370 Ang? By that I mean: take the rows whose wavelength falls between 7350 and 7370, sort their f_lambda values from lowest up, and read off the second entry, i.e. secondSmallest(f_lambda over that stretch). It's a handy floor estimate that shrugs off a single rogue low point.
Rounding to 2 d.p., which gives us 80.95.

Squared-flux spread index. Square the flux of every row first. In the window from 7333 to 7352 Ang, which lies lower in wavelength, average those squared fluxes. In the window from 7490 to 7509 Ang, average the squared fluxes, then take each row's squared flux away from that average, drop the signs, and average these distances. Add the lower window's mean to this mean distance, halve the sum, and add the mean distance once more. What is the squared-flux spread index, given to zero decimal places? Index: 4434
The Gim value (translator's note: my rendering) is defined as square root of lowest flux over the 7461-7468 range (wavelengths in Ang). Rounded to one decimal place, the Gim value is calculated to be 9.2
